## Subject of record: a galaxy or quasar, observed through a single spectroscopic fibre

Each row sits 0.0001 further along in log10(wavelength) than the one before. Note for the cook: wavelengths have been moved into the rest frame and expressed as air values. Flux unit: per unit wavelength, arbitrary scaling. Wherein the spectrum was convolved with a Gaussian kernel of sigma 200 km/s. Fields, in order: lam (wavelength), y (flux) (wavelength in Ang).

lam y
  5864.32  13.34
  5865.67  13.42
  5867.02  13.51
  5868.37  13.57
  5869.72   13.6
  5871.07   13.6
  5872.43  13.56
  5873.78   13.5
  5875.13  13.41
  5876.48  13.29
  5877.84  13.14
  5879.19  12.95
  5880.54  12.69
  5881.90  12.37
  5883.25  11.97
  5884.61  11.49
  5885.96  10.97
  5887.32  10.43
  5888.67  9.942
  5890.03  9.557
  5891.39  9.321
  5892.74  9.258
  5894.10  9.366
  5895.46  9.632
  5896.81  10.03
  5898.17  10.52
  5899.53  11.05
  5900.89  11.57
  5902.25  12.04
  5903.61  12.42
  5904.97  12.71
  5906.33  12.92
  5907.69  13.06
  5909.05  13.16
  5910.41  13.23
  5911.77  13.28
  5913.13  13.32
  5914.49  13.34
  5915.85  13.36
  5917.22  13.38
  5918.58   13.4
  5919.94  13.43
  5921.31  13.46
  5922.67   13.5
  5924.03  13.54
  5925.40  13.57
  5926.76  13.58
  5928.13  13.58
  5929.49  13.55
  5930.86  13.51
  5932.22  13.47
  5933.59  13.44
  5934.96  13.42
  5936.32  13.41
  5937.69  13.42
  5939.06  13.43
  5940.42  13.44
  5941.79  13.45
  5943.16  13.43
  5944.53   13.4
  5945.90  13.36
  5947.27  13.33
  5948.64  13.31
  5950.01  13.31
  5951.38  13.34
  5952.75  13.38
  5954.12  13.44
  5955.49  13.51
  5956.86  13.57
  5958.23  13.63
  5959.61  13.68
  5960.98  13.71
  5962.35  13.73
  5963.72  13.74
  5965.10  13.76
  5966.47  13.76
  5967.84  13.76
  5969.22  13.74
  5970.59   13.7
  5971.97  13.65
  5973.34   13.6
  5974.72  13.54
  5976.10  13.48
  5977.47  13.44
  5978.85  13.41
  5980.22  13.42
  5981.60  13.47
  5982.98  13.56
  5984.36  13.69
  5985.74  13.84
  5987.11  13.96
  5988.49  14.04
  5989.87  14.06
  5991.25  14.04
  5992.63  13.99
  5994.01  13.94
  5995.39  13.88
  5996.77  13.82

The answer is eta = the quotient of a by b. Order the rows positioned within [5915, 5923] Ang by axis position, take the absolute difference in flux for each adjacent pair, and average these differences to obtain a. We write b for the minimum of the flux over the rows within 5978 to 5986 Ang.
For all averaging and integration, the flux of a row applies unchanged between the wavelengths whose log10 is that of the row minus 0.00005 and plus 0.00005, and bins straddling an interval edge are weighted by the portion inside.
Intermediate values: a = 0.03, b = 13.41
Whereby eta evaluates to 0.002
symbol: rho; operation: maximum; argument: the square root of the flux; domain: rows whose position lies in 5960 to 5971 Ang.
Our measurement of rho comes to 3.71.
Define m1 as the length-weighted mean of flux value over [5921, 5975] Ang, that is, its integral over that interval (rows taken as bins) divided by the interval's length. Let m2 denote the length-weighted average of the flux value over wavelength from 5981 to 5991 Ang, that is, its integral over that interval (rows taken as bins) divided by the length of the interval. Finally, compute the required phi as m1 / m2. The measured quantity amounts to 0.98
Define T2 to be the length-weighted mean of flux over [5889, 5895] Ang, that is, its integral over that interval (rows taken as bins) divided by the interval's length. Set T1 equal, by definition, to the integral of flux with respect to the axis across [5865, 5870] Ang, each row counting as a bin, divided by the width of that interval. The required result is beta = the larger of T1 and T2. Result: 13.5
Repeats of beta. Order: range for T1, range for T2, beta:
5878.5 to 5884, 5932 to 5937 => 13.4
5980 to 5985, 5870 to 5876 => 13.5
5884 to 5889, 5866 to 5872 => 13.6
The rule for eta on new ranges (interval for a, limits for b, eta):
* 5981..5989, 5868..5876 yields 0.009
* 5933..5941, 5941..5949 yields 0.001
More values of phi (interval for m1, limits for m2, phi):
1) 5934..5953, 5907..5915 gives 1.01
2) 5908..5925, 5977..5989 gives 0.98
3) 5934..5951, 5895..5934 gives 1.05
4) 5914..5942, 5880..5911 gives 1.19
